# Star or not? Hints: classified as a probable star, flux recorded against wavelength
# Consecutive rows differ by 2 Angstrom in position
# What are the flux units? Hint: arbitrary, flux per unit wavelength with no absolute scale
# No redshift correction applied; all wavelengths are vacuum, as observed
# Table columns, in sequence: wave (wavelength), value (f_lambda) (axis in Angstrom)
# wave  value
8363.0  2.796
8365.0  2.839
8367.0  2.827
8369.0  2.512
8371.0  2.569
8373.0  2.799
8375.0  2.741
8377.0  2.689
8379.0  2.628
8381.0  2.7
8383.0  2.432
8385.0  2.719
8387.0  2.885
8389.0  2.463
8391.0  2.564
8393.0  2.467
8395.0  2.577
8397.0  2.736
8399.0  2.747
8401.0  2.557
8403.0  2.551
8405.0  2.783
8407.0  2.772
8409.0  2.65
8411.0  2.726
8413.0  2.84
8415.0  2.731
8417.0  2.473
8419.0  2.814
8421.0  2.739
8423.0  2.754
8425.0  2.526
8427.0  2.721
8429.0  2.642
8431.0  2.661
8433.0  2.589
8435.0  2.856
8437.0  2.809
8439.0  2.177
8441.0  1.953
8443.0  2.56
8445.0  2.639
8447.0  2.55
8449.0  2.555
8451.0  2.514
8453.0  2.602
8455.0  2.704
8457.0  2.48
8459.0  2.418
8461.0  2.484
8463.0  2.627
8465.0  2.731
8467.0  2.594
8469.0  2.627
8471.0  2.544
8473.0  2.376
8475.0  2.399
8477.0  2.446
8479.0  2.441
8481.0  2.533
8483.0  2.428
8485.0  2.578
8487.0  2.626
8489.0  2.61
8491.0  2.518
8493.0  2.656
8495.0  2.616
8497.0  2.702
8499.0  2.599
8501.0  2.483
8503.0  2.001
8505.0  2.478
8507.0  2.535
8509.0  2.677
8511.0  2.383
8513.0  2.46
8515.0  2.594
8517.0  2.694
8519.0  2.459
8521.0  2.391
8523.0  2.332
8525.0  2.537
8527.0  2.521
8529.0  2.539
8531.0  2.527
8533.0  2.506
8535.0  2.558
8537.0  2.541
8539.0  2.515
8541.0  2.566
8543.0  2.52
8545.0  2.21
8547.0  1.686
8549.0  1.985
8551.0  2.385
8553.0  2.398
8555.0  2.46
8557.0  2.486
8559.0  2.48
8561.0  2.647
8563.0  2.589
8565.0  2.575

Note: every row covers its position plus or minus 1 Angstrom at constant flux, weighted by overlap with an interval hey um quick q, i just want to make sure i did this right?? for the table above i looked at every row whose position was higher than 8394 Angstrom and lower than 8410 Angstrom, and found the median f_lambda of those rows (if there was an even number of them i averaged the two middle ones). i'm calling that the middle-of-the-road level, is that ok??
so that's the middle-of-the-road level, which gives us 2.69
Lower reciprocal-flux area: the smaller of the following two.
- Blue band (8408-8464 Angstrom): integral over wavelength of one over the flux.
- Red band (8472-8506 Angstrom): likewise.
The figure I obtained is 14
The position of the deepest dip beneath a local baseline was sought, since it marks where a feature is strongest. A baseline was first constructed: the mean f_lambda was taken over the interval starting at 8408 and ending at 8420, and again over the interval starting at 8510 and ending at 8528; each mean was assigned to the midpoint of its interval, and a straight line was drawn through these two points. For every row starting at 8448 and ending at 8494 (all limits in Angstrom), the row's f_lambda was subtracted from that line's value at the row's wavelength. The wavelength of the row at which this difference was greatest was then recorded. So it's 8473.0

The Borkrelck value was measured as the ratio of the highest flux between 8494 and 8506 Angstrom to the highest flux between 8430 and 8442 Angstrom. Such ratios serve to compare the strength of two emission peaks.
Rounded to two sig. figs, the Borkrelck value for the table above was 0.95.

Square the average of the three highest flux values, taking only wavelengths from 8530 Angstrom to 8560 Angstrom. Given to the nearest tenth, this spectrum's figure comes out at 6.5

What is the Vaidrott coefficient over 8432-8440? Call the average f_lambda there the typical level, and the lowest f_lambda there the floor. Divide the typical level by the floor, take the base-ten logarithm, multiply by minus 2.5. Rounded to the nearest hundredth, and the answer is -0.20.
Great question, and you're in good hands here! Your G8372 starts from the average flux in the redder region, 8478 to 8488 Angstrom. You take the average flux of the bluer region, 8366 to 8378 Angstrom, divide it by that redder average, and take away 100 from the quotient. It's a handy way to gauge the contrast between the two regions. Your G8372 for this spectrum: -98.9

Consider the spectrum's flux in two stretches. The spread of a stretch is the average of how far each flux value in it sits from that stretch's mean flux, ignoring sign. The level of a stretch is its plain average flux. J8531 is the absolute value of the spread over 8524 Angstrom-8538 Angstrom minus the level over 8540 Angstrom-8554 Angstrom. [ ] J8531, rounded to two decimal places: 2.24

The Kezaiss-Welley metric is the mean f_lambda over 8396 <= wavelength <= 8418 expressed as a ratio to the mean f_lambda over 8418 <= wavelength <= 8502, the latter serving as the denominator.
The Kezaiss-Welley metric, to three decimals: 1.046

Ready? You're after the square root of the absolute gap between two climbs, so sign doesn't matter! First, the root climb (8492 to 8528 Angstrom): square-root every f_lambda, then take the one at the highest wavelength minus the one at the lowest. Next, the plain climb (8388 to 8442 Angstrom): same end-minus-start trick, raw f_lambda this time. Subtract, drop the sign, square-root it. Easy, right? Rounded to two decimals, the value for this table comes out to 0.68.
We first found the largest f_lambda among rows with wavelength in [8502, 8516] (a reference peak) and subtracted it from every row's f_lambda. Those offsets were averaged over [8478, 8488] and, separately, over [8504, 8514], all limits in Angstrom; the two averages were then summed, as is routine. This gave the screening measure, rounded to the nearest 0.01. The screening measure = -0.33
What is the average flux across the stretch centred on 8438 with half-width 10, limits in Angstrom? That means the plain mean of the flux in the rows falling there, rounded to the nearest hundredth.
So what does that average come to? 2.54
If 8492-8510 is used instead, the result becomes 2.53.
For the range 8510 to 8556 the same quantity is 2.42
